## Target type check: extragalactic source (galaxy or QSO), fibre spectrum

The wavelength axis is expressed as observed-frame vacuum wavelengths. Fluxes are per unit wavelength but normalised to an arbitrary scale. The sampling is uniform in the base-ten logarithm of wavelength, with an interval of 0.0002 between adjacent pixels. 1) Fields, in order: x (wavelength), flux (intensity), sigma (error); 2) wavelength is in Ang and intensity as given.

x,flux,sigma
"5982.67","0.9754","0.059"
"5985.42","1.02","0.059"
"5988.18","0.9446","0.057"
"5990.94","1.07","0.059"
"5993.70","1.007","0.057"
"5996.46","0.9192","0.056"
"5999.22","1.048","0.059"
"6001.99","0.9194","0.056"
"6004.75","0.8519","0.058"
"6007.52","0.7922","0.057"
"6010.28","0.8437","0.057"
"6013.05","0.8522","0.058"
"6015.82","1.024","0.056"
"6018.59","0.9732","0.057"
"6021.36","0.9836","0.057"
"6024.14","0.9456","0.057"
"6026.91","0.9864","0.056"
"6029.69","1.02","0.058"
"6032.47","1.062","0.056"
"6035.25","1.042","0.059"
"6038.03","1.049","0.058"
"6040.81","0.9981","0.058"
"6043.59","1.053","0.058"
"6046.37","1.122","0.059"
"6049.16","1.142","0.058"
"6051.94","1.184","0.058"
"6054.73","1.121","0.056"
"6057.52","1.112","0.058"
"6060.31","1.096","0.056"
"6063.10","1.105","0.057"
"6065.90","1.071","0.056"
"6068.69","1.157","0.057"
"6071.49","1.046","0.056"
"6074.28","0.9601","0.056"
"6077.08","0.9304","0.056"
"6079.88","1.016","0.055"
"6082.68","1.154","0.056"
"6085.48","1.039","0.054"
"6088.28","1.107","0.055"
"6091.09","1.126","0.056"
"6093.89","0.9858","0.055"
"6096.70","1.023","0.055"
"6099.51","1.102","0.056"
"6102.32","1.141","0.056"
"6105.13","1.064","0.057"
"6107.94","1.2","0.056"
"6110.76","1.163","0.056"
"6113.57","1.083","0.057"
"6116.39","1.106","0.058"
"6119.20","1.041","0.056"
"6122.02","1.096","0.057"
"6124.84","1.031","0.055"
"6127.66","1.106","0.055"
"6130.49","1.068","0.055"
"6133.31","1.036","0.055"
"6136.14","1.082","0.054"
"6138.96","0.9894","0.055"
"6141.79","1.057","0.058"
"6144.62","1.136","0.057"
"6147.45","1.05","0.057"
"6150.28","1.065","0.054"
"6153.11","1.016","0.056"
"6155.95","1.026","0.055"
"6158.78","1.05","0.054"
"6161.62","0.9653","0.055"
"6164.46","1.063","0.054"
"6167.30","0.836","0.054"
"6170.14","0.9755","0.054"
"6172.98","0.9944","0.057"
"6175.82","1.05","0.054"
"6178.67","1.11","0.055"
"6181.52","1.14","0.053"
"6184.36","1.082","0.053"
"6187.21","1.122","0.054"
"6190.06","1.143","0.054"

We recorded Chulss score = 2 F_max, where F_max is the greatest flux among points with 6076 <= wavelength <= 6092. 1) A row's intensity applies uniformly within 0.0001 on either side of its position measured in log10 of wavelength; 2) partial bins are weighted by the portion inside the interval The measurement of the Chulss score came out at 2.31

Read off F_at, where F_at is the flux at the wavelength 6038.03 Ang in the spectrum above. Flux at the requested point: 1.049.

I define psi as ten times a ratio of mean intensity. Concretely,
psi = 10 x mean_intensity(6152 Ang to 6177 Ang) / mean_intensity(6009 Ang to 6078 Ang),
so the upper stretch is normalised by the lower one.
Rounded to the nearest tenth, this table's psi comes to 9.6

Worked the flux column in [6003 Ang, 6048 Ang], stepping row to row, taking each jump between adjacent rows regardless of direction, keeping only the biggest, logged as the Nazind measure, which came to 0.172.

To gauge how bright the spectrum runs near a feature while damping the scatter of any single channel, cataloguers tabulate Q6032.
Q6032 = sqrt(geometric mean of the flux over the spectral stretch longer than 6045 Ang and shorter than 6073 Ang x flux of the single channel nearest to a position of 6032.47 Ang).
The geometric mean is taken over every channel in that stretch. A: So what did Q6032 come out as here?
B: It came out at 1.09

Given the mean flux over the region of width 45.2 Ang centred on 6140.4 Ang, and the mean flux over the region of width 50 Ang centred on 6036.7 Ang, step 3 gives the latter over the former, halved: 0.496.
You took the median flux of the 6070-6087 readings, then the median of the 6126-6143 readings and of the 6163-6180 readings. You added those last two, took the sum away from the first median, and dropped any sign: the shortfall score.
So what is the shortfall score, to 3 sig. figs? 1.06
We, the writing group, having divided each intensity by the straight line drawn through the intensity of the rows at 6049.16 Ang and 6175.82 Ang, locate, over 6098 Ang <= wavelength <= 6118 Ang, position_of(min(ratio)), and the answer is 6105.13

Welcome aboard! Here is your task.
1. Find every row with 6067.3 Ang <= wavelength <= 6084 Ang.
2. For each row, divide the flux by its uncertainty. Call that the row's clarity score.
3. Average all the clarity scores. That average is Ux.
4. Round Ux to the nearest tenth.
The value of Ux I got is 18.6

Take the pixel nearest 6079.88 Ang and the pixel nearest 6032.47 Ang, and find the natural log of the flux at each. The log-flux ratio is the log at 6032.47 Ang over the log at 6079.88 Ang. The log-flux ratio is 3.8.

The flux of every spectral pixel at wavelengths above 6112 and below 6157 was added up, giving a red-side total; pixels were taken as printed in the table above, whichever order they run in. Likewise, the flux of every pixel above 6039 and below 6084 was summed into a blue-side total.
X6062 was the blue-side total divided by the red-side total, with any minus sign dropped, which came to 1.016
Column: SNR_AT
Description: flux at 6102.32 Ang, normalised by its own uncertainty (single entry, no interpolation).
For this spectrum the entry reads 20.4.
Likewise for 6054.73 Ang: 20.0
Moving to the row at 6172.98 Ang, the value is 17.4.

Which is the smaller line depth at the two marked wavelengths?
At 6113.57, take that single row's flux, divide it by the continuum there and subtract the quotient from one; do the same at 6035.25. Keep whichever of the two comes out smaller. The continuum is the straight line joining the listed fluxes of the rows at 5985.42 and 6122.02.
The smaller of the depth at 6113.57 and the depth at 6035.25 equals 0.01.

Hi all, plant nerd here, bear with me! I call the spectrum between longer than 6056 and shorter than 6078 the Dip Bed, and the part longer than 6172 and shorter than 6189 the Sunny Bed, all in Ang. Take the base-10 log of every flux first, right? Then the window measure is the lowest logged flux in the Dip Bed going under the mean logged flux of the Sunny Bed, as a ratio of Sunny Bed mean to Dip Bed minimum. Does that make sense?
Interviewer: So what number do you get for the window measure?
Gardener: -1.1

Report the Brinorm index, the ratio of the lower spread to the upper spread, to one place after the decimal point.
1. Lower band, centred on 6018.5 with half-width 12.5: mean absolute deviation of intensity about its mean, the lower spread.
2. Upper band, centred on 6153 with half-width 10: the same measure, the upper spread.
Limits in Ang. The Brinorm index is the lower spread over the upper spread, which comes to 2.0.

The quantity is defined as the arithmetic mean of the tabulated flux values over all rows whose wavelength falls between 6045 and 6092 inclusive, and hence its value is 1.09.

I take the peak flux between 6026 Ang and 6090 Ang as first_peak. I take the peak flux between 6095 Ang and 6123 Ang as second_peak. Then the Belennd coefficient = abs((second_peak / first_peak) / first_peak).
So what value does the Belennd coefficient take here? 0.86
